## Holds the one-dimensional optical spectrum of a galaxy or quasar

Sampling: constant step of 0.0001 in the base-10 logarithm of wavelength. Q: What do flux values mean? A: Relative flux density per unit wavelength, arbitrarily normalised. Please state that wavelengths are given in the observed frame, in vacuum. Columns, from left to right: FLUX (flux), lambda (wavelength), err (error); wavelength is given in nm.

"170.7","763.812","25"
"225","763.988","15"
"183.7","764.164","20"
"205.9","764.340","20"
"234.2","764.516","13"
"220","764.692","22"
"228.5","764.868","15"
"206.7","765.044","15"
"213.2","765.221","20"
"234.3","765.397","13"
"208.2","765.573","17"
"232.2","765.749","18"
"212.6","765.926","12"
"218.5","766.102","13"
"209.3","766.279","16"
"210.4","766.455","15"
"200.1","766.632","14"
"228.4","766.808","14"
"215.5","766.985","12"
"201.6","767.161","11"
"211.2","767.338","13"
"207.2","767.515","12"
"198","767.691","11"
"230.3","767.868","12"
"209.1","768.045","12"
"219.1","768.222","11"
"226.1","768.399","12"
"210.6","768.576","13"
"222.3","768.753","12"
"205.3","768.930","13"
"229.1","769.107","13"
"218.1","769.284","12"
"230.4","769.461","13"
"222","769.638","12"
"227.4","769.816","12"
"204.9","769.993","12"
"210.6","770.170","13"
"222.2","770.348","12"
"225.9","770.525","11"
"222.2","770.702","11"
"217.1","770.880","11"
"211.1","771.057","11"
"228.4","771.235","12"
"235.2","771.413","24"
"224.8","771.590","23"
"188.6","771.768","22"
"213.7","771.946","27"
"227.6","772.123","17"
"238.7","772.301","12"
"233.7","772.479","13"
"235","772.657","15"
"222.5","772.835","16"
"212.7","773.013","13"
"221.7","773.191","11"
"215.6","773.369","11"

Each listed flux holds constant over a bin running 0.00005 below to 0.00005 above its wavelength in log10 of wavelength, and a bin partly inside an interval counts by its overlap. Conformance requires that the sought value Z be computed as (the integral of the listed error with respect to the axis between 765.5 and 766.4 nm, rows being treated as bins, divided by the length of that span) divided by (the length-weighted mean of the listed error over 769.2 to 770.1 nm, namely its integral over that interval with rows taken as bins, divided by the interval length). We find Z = 1.2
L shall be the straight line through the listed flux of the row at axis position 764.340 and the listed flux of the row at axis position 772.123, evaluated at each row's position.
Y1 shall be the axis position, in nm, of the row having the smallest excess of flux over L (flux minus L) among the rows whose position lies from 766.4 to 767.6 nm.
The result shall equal 766.632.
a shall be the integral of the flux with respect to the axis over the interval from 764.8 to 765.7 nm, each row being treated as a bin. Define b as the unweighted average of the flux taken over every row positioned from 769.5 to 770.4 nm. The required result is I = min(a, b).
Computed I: 197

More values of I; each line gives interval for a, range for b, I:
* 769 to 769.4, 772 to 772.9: 89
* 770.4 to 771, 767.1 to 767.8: 133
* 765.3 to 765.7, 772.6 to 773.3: 89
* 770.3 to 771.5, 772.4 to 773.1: 226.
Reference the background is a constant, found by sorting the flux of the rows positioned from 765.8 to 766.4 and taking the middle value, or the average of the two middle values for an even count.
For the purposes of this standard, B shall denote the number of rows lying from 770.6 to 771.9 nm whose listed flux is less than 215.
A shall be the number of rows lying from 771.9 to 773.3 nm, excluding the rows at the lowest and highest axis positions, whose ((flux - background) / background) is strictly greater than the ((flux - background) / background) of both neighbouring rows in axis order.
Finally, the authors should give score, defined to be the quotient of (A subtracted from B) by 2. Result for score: 0.0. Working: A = 2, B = 2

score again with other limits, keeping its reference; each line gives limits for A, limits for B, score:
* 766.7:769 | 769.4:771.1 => -0.5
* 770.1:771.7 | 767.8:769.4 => 0.5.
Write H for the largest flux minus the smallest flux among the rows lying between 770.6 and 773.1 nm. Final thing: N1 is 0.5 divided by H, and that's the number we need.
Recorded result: 0.010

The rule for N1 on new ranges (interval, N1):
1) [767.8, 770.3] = 0.020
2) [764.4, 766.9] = 0.015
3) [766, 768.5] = 0.015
